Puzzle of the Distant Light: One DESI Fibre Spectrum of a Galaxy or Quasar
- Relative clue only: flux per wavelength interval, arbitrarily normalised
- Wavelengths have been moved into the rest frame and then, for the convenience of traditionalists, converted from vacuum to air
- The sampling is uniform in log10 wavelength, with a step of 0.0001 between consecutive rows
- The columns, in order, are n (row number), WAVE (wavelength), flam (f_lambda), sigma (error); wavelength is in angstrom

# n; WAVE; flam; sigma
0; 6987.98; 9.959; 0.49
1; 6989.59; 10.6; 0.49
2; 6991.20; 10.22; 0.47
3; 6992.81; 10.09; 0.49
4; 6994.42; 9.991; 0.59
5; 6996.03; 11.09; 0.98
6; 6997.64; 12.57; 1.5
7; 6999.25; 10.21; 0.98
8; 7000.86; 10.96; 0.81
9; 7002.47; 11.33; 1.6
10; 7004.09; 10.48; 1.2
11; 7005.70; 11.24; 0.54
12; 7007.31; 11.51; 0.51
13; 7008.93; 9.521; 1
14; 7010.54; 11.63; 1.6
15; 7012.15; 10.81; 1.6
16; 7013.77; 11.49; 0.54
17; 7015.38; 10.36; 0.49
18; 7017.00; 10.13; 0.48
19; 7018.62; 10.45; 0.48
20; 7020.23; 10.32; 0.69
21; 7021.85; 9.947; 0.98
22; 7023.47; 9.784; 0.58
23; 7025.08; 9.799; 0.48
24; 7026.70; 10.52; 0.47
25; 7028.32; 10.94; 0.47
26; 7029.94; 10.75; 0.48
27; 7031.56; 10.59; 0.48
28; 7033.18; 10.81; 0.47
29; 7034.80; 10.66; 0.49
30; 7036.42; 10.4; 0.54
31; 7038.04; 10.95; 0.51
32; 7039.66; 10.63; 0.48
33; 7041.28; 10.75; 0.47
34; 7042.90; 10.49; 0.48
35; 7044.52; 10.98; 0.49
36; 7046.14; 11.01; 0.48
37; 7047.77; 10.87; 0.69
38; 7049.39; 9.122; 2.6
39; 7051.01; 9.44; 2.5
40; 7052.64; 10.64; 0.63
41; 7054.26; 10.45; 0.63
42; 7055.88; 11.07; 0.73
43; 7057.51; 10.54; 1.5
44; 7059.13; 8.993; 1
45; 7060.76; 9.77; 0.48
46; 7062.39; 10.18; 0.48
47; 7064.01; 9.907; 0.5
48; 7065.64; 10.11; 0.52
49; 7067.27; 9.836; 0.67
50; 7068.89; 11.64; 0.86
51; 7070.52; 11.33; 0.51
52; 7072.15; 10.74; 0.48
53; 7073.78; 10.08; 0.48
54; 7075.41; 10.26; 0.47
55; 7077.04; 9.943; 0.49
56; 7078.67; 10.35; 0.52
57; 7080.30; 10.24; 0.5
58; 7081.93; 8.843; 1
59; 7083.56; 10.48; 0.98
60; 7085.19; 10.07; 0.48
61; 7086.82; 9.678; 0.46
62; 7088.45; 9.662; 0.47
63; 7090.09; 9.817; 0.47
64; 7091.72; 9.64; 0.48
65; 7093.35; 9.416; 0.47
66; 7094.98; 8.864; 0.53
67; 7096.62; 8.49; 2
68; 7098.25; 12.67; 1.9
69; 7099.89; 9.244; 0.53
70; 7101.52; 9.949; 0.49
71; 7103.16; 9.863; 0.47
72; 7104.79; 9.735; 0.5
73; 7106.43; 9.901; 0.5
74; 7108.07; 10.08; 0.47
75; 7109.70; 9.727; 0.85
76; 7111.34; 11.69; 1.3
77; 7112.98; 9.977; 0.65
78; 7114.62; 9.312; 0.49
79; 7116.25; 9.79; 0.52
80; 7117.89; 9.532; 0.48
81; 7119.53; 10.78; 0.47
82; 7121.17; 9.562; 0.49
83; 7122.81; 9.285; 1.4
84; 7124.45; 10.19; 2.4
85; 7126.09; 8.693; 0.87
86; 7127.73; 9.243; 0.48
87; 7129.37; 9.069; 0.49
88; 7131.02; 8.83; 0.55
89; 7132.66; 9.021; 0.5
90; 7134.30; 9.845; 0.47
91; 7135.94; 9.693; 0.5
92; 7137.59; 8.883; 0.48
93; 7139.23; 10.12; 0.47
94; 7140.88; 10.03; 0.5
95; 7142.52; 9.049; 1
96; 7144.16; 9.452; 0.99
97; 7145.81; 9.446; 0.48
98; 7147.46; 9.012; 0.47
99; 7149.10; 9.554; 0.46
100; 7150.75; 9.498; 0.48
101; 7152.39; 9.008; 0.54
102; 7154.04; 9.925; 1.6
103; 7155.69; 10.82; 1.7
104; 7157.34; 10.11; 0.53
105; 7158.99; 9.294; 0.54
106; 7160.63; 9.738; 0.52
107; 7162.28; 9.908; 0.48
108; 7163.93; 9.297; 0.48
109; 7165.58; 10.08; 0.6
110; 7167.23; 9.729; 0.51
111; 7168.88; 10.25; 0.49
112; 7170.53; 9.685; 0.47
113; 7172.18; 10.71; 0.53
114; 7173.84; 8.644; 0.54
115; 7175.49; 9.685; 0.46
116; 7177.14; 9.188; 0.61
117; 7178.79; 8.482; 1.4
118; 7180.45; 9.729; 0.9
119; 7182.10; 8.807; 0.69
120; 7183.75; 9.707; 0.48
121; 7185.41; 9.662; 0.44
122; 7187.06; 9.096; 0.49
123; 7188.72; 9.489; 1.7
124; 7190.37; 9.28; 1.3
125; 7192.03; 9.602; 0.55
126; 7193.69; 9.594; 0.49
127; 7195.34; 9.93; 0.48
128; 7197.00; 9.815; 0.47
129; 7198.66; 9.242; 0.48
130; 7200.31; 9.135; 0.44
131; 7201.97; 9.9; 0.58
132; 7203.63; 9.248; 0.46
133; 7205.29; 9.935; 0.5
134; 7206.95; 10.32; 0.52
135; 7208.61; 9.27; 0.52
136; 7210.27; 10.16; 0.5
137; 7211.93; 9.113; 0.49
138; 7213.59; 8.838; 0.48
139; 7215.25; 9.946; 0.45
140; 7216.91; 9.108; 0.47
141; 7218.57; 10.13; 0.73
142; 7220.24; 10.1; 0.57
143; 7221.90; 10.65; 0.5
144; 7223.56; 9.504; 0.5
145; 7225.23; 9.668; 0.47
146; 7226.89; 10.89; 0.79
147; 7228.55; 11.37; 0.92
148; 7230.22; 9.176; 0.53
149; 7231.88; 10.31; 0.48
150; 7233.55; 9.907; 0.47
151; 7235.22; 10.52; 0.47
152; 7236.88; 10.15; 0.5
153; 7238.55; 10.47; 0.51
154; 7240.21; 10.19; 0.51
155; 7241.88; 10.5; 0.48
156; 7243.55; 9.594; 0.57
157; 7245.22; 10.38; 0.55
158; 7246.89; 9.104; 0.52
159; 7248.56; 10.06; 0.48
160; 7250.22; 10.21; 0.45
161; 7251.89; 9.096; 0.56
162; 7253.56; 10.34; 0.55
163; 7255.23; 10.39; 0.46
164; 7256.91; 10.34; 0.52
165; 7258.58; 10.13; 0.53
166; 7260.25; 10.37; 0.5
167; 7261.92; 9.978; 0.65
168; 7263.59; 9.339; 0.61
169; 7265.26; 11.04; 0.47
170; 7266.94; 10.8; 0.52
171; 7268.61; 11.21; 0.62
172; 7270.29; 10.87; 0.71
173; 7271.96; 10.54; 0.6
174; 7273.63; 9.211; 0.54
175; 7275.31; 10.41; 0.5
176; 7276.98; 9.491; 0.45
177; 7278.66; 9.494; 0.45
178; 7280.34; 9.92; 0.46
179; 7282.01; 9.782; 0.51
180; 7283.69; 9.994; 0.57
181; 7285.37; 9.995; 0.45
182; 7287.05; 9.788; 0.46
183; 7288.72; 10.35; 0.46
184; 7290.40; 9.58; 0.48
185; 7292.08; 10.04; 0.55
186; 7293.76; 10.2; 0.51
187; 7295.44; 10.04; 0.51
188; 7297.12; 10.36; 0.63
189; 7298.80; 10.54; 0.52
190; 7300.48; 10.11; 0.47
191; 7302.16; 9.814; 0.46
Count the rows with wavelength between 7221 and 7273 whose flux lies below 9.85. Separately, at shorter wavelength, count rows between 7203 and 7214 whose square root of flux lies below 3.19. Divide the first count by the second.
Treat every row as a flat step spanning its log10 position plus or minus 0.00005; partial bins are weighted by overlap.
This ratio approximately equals 1.2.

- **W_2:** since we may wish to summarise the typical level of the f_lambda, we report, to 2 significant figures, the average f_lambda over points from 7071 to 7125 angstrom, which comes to 9.9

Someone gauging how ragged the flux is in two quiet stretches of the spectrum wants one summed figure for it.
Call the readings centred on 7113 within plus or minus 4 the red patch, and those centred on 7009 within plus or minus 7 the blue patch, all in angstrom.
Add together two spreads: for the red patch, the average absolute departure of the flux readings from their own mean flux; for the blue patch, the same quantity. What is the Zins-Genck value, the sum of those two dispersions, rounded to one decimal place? 1.2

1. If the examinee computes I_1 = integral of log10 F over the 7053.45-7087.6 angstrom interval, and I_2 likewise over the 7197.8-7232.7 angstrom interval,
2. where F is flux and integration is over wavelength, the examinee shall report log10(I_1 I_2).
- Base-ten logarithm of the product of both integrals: 3.08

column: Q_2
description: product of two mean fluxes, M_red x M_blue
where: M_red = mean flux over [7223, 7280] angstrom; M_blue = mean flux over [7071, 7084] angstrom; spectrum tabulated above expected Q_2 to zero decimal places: 103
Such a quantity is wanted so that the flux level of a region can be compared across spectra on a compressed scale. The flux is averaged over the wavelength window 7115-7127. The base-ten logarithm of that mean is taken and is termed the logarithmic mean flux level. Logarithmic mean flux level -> 0.986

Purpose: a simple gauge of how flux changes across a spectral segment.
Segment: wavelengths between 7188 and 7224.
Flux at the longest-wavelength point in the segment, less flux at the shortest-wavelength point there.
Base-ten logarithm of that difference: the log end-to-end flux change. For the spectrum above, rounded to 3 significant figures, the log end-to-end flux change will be -1.82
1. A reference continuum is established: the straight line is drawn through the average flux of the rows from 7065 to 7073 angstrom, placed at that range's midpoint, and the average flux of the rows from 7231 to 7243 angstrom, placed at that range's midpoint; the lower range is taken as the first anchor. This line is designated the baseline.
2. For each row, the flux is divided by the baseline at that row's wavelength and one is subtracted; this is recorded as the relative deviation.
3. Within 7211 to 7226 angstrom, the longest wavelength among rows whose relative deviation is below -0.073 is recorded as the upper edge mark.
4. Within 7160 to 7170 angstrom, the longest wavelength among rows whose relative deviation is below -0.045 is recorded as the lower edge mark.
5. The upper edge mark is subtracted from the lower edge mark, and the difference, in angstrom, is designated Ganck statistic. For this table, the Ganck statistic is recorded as -56.3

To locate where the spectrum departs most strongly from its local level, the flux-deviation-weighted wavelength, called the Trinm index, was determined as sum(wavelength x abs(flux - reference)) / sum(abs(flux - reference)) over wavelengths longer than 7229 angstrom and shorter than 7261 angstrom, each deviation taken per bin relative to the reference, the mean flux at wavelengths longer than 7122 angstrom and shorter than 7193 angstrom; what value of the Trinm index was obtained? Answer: 7245.7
